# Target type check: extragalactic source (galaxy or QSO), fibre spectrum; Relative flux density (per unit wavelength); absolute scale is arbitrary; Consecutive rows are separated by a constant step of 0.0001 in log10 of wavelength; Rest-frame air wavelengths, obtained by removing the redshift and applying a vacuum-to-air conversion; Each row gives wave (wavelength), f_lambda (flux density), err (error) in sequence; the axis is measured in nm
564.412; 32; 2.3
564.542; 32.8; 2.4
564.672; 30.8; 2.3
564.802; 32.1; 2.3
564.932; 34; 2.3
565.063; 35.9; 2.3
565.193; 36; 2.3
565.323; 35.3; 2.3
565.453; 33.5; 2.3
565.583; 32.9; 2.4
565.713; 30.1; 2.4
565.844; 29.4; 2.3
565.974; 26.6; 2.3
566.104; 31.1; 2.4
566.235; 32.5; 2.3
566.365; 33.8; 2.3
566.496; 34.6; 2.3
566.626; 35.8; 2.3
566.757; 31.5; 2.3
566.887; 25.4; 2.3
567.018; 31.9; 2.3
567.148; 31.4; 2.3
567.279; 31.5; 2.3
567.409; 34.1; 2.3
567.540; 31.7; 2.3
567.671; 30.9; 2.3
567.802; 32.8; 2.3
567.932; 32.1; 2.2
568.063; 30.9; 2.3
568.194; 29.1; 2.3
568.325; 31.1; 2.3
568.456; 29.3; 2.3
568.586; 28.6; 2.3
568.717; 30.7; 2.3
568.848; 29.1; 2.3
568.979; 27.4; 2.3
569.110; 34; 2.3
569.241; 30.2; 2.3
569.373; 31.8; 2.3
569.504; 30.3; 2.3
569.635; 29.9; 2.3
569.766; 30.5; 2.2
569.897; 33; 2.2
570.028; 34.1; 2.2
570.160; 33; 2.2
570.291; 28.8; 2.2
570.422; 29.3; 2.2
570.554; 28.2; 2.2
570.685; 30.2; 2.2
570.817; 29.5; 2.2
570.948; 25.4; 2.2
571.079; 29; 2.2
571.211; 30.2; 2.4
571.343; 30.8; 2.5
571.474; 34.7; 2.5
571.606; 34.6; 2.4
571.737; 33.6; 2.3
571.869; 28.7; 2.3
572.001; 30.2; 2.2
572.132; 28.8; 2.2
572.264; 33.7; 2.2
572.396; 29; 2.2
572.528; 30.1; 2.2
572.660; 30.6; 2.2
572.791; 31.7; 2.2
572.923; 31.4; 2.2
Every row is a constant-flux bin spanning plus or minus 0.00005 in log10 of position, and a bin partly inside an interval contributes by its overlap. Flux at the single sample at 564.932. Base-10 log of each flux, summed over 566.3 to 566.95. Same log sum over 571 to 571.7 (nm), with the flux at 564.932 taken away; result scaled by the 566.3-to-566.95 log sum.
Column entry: -3.5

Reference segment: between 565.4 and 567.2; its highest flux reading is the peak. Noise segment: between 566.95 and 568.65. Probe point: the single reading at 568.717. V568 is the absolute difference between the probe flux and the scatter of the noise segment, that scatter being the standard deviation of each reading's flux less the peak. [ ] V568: 29.2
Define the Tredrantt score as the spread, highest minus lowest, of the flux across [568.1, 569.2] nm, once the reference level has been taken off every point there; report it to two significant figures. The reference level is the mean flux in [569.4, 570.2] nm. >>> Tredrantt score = 6.6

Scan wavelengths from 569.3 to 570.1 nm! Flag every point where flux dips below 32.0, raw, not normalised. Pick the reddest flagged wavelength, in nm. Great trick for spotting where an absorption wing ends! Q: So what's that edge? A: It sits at 569.766 nm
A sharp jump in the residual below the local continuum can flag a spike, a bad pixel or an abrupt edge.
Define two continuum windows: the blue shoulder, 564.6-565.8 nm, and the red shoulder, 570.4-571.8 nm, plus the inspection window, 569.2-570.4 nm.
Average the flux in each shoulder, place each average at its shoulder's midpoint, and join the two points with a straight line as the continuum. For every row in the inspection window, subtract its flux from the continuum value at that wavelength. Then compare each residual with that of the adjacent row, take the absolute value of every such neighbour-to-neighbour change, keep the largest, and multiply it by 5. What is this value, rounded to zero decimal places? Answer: 21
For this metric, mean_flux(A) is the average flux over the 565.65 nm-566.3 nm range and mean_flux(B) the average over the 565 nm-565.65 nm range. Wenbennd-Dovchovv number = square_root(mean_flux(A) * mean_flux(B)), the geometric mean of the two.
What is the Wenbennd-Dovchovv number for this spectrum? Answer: 32.2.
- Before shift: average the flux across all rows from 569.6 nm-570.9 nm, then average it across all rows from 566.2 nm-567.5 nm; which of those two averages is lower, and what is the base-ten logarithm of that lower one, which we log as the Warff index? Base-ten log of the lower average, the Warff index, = 1.486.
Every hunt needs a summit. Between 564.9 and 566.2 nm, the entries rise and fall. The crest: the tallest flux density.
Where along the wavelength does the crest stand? 565.193 nm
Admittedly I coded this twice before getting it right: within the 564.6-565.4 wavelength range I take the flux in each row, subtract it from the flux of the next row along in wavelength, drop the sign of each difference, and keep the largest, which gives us 2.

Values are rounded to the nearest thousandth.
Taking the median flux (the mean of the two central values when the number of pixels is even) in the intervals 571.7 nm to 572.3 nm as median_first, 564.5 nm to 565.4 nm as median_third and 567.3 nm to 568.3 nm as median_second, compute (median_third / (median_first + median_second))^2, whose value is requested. 0.302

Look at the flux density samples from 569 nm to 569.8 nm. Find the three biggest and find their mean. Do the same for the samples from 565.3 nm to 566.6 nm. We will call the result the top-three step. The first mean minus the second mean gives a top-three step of -2.5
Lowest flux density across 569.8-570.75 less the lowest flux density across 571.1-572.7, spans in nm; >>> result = -0.50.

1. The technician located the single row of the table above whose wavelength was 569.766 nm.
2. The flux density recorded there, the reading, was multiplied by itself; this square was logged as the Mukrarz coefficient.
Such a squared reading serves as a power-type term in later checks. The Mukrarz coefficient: 930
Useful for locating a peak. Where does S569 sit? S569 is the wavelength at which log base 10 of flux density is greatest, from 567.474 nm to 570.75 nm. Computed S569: 570.028 nm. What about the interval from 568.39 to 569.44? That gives 569.110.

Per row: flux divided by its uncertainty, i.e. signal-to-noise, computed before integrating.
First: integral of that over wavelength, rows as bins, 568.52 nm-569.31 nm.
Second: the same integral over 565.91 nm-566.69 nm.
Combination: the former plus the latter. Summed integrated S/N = 21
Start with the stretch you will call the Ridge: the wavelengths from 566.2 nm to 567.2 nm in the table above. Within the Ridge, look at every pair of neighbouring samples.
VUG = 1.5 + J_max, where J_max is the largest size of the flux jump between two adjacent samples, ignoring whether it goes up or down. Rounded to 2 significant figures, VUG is 8.0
